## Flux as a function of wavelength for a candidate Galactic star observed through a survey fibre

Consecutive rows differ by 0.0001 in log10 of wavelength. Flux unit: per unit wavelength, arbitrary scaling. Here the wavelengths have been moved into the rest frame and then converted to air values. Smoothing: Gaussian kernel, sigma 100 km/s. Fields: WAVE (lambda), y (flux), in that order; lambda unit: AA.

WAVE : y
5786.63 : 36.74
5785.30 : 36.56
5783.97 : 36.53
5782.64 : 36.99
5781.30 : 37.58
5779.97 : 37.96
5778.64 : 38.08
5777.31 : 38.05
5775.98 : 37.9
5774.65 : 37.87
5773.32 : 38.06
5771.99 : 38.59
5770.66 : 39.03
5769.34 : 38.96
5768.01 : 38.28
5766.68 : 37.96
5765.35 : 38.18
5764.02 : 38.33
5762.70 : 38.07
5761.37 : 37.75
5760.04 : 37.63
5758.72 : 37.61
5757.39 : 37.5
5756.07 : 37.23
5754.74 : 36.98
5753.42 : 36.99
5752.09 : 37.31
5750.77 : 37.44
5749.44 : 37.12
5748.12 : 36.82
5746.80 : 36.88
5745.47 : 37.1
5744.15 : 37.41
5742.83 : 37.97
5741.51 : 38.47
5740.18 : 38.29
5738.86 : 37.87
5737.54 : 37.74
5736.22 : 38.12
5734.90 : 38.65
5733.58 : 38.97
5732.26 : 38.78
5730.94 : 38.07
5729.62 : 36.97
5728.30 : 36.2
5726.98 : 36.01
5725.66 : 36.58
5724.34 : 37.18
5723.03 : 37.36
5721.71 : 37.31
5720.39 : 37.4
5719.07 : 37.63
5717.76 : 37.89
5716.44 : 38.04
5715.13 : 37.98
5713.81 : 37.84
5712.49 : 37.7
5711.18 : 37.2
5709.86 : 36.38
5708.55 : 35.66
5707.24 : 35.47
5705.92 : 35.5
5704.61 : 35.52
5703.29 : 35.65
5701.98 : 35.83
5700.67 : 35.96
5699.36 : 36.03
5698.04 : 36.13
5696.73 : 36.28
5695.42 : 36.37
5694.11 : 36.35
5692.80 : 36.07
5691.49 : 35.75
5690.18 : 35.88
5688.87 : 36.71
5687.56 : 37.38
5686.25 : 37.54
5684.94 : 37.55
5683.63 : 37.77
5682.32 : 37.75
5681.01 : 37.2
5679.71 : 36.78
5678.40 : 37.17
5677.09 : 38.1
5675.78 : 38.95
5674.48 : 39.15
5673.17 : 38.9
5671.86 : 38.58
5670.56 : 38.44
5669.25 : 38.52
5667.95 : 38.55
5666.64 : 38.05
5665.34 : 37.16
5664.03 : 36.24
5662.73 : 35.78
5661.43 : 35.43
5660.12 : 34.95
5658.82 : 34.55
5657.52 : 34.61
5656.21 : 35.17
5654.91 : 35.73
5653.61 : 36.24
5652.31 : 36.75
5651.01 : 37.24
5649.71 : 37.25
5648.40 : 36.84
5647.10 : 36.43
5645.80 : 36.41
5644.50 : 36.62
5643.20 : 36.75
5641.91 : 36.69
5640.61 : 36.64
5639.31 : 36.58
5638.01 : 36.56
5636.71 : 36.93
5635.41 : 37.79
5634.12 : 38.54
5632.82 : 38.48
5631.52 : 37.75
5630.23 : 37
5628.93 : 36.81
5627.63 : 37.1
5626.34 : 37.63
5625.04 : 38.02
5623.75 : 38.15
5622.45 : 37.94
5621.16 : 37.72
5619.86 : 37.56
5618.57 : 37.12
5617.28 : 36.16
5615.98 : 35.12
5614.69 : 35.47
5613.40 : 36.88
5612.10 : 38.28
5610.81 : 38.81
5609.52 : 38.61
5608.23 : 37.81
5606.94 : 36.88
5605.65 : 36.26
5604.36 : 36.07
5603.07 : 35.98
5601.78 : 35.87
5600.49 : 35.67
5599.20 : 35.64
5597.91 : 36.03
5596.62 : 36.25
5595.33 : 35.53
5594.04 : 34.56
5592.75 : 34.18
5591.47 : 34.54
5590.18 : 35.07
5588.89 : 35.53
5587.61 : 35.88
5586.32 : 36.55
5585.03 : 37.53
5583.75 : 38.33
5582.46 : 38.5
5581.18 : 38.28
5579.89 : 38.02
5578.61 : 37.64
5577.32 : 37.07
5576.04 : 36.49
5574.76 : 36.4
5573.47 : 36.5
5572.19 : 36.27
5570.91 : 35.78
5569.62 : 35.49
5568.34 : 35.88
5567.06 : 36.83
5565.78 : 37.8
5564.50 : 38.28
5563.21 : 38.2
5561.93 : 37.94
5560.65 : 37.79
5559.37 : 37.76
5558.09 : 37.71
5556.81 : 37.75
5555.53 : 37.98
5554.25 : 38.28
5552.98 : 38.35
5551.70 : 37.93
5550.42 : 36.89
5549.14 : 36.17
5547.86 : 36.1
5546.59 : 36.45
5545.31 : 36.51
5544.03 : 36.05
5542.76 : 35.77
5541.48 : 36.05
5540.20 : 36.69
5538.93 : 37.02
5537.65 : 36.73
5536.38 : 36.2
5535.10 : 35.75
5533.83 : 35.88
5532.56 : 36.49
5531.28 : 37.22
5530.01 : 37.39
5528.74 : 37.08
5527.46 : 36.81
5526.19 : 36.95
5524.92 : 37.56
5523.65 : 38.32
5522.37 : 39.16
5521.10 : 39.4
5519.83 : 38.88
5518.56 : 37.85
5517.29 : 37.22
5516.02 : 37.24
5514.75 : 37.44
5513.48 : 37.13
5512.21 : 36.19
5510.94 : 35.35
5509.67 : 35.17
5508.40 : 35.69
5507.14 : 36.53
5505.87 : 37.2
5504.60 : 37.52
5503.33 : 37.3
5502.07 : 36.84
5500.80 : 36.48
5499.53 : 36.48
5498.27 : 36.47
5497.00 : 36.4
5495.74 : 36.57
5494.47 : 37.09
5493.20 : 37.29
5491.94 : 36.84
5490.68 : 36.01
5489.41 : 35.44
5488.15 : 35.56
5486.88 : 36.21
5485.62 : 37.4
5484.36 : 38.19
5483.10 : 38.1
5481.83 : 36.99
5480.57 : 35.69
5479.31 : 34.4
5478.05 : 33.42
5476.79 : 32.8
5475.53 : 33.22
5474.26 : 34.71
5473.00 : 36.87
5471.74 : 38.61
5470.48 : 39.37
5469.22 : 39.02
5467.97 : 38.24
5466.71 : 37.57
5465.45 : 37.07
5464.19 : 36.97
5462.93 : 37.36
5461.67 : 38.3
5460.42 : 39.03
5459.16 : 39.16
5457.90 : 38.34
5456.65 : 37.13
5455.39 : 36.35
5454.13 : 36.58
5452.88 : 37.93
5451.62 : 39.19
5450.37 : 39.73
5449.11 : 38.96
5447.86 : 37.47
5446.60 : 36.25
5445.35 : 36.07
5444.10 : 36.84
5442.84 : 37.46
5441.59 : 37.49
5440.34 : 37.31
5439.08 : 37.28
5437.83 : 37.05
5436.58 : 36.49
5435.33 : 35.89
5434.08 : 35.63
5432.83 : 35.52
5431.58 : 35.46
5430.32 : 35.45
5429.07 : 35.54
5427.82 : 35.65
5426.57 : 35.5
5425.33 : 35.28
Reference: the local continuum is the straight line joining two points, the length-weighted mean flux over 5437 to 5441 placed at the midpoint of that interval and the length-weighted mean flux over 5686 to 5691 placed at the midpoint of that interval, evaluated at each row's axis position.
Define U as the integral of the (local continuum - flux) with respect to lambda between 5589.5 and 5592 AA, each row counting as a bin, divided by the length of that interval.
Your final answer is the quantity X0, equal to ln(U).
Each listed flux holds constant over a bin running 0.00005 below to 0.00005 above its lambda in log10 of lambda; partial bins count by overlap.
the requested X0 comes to 0.7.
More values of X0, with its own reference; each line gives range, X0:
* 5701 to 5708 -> 0.1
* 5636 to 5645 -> -1.8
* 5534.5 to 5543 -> -0.4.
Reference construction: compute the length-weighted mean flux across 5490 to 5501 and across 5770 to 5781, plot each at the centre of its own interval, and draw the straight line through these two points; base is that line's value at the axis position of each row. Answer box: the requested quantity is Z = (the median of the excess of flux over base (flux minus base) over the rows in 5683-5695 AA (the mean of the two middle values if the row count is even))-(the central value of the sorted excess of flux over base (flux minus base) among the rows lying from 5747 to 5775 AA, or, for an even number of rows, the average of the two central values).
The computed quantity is -0.6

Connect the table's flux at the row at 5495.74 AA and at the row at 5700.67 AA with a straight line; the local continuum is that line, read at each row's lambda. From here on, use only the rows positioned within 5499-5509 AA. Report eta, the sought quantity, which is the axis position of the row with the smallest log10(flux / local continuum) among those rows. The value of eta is 5508.40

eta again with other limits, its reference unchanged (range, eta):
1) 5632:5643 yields 5638.01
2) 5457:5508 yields 5476.79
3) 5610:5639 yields 5615.98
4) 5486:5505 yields 5489.41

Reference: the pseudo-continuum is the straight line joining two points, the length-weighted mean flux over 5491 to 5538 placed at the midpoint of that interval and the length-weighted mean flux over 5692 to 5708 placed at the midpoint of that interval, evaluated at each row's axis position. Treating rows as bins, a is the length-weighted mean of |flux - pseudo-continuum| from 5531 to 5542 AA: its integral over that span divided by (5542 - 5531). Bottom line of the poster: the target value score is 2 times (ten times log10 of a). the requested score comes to -5.6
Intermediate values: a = 0.5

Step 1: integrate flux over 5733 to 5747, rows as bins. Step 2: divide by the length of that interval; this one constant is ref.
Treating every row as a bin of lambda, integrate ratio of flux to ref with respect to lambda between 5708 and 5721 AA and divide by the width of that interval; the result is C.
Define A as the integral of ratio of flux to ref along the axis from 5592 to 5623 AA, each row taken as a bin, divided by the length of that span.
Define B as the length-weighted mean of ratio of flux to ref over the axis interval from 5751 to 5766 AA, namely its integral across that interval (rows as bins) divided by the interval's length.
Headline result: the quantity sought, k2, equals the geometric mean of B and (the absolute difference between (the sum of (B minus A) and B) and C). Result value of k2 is 0.18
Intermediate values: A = 0.962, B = 0.99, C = 0.98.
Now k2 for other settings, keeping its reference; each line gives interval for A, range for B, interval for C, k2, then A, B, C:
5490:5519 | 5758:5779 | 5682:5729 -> 0.28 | 0.966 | 1.00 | 0.97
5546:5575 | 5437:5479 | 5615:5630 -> 0.06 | 0.979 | 0.98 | 0.98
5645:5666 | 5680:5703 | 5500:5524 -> 0.02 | 0.949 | 0.96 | 0.98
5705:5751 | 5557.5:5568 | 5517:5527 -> 0.05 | 0.984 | 0.99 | 1.01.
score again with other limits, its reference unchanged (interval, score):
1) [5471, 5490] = 5.2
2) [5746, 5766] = 5.3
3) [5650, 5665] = -2.0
